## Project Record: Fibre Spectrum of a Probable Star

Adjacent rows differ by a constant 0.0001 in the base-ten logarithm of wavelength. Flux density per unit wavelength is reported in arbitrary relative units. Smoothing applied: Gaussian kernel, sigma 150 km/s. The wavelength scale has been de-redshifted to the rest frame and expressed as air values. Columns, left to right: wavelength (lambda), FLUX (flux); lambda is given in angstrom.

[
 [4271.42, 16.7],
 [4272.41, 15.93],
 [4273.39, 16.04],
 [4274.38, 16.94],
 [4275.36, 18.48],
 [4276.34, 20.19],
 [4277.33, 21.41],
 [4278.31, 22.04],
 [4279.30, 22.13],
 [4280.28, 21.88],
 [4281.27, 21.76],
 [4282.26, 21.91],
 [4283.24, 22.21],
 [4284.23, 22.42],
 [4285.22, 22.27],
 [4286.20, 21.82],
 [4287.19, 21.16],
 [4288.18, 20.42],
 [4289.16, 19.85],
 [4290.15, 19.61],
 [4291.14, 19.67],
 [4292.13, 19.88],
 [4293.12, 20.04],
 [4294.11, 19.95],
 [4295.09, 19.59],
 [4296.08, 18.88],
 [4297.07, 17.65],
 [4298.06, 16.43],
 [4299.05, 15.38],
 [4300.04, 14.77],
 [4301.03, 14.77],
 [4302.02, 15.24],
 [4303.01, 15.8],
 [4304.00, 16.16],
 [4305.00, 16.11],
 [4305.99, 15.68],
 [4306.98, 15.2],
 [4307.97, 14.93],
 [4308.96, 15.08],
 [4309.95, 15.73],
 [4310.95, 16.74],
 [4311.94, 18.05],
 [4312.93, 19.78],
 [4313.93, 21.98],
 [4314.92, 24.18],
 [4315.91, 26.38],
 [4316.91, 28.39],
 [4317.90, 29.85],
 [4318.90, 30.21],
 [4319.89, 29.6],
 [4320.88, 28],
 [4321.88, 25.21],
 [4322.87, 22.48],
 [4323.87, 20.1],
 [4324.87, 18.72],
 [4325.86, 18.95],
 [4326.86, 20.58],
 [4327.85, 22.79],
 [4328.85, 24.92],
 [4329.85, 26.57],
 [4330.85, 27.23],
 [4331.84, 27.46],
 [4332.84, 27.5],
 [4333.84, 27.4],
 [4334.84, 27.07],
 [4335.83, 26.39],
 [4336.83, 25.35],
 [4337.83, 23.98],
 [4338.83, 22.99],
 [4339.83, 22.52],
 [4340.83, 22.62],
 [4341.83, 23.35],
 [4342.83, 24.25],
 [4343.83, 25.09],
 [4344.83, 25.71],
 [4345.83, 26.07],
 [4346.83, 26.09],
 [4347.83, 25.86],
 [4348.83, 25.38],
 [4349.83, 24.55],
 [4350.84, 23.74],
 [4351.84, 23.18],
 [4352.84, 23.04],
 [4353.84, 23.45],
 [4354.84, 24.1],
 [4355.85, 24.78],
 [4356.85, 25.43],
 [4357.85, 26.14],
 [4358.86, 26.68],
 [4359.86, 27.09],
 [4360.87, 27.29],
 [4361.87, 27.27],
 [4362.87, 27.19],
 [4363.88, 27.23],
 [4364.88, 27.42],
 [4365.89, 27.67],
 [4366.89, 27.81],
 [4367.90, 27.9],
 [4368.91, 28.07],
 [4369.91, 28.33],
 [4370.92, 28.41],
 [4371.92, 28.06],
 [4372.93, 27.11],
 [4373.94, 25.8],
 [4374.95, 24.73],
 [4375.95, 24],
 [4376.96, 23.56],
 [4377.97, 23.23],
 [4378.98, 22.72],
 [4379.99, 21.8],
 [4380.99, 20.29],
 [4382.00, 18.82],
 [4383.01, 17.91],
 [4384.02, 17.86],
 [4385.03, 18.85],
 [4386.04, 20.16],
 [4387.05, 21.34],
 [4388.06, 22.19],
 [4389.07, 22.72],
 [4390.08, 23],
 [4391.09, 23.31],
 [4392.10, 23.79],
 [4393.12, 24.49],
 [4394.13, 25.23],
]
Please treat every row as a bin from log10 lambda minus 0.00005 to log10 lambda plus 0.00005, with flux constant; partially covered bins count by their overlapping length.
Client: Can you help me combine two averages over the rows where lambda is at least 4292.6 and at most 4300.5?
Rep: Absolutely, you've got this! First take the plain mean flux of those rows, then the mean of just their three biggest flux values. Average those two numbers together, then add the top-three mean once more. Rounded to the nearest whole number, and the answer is 39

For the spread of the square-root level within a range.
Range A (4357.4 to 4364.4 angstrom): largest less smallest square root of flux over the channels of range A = 0.11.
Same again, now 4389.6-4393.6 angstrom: 0.15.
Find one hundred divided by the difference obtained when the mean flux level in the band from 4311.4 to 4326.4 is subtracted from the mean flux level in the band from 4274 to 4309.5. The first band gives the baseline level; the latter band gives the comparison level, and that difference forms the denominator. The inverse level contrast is -19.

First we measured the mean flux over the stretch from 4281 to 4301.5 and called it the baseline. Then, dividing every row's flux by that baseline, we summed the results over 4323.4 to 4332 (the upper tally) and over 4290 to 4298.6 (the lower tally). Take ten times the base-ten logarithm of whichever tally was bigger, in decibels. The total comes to 10.3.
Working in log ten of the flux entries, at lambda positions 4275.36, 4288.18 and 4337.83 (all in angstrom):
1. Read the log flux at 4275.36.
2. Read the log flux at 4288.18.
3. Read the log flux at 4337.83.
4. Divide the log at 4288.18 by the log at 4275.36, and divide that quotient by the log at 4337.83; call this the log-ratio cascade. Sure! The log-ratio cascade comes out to 0.750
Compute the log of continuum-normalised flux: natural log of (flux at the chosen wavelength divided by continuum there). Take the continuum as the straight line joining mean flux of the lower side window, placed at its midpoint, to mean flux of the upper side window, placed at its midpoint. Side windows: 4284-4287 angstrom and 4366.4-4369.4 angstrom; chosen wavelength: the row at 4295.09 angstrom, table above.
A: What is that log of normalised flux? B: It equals -0.15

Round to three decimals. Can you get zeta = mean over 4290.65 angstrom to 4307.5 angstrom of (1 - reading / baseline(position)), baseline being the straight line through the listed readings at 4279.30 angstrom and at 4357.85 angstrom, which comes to 0.259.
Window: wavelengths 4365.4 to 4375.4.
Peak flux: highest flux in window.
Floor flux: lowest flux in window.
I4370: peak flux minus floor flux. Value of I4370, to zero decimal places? 4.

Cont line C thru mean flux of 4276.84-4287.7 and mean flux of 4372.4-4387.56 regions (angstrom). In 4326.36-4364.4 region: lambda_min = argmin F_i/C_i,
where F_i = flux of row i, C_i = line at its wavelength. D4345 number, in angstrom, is 4326.86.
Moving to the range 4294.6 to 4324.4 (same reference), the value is 4300.04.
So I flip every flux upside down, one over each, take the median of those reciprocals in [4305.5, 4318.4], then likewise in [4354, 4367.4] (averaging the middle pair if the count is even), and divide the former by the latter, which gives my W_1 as 1.51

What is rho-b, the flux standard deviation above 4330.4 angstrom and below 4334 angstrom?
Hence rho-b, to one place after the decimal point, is 0.1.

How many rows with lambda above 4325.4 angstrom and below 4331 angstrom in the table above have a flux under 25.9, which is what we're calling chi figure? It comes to 4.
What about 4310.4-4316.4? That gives 5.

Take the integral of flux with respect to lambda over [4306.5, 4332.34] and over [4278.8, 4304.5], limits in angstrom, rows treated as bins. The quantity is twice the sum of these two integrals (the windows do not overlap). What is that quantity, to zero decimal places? 2163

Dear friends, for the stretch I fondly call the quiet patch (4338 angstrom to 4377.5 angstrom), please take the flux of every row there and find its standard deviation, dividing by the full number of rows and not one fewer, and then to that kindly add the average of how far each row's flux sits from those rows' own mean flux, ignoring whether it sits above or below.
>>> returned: 3.4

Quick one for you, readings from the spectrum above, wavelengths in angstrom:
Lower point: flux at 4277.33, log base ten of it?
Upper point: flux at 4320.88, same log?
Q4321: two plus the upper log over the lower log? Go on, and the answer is 3.09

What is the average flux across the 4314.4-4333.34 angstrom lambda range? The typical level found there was 25.2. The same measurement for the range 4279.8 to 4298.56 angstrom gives 20.4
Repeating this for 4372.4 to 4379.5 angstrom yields 24.4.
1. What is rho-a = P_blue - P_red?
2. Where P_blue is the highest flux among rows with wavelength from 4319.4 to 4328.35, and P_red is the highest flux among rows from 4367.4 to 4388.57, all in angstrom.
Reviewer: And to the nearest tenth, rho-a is 1.2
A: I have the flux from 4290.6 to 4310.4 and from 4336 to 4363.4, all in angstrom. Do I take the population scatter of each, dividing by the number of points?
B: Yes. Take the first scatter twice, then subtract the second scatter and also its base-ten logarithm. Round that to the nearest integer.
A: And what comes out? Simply 2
